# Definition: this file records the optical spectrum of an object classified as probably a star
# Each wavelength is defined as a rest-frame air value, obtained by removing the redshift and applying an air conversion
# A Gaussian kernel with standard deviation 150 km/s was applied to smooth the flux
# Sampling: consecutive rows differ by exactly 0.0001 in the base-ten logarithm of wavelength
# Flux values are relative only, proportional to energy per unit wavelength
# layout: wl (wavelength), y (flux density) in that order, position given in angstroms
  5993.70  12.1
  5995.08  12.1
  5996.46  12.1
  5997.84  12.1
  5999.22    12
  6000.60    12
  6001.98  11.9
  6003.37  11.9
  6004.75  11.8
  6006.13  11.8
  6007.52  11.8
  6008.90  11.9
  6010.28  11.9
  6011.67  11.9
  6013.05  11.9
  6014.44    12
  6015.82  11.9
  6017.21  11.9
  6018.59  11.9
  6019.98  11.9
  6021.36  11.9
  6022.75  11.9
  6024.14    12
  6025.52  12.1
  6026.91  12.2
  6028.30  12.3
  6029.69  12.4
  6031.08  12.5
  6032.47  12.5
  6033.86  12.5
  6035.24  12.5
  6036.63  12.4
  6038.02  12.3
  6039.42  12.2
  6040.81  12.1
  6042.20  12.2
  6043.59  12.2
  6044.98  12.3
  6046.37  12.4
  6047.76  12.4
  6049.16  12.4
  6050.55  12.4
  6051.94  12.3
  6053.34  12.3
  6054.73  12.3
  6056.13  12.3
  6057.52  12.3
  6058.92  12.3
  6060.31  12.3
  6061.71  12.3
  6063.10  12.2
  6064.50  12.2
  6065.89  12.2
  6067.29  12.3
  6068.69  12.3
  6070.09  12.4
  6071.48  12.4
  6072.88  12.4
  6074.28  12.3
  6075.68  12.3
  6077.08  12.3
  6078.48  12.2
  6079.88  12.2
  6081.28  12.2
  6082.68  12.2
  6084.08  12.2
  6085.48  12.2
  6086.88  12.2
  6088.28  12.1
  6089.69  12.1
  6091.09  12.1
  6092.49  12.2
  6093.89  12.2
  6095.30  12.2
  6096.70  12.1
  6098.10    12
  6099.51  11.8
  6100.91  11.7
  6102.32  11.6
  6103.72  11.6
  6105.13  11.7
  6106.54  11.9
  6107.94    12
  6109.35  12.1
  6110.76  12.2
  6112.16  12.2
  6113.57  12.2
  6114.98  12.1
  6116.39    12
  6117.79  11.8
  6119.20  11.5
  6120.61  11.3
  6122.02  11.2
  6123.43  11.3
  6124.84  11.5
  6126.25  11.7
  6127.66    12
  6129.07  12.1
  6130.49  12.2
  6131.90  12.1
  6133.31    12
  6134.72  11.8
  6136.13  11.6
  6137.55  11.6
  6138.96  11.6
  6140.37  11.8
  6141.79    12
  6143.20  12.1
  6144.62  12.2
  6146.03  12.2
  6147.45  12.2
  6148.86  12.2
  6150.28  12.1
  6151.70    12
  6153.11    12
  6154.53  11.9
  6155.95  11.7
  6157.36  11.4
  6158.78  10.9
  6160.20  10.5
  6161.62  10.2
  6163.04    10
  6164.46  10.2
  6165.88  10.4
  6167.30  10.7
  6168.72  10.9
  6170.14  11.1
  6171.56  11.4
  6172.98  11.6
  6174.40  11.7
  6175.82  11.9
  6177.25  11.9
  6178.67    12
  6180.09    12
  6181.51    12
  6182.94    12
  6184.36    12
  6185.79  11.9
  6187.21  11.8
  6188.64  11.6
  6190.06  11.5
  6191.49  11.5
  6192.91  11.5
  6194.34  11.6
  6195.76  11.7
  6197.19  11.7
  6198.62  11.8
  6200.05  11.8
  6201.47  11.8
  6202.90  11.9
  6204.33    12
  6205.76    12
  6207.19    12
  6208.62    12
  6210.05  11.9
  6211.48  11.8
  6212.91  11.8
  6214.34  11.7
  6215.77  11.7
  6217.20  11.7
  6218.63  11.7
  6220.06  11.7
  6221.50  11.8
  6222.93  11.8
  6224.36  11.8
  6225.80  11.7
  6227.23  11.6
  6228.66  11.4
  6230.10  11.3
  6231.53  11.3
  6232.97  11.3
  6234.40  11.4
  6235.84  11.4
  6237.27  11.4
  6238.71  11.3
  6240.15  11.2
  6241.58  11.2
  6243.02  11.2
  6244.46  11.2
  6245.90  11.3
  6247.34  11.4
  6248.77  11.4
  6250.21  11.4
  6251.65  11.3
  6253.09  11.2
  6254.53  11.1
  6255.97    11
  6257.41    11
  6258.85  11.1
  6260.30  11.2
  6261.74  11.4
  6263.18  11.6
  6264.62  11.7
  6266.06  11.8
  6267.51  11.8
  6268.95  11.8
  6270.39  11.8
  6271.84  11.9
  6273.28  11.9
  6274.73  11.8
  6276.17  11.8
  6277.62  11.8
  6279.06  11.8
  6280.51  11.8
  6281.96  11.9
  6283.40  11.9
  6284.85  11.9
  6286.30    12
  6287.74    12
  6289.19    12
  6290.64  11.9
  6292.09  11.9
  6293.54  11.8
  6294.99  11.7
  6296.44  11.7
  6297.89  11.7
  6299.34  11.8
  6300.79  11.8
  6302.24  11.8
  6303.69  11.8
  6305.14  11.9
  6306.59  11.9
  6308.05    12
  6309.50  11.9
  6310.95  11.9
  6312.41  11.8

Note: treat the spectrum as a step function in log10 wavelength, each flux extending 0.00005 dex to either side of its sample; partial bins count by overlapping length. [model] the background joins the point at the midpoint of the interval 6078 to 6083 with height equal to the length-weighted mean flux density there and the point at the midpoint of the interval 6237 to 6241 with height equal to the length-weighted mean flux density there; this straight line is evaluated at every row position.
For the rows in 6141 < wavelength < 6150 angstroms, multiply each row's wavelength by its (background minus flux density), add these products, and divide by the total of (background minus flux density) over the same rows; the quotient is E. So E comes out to 6145.9 angstroms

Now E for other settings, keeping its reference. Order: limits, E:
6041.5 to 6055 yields 6045.4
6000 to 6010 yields 6004.8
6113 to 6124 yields 6122.1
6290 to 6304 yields 6297.2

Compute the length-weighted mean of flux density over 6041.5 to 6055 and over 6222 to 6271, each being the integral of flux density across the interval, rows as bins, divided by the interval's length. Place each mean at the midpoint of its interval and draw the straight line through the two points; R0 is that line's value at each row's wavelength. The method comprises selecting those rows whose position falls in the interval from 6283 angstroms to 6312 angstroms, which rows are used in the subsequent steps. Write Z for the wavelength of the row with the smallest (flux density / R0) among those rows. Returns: 6294.99 angstroms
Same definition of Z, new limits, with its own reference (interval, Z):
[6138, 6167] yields 6163.04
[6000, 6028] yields 6004.75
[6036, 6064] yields 6040.81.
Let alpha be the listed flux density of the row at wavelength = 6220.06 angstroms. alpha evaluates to 11.7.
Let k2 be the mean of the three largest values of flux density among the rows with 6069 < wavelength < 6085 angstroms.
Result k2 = 12.4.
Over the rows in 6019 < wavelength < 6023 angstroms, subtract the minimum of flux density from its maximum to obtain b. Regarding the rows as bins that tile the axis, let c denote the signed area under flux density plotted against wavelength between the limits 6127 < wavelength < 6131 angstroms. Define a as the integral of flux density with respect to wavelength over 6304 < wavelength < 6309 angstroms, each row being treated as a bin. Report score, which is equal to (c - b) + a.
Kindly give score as 108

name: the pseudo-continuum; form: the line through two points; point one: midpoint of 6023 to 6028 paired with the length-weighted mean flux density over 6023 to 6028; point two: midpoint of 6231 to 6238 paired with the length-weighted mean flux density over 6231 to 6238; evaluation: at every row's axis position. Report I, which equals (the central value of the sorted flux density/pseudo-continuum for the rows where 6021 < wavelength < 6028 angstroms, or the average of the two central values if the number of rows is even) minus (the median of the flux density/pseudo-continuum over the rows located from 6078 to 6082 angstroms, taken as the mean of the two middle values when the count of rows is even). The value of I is -0.033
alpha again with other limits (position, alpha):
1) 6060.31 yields 12.3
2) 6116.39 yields 12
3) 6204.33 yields 12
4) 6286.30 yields 12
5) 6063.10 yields 12.2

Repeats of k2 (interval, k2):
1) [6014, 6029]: 12.2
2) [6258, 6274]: 11.9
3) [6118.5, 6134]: 12.1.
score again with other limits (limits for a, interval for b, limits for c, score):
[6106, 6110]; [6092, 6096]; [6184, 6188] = 96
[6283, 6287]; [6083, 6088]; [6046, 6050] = 97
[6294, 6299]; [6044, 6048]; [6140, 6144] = 106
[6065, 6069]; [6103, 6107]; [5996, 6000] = 97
